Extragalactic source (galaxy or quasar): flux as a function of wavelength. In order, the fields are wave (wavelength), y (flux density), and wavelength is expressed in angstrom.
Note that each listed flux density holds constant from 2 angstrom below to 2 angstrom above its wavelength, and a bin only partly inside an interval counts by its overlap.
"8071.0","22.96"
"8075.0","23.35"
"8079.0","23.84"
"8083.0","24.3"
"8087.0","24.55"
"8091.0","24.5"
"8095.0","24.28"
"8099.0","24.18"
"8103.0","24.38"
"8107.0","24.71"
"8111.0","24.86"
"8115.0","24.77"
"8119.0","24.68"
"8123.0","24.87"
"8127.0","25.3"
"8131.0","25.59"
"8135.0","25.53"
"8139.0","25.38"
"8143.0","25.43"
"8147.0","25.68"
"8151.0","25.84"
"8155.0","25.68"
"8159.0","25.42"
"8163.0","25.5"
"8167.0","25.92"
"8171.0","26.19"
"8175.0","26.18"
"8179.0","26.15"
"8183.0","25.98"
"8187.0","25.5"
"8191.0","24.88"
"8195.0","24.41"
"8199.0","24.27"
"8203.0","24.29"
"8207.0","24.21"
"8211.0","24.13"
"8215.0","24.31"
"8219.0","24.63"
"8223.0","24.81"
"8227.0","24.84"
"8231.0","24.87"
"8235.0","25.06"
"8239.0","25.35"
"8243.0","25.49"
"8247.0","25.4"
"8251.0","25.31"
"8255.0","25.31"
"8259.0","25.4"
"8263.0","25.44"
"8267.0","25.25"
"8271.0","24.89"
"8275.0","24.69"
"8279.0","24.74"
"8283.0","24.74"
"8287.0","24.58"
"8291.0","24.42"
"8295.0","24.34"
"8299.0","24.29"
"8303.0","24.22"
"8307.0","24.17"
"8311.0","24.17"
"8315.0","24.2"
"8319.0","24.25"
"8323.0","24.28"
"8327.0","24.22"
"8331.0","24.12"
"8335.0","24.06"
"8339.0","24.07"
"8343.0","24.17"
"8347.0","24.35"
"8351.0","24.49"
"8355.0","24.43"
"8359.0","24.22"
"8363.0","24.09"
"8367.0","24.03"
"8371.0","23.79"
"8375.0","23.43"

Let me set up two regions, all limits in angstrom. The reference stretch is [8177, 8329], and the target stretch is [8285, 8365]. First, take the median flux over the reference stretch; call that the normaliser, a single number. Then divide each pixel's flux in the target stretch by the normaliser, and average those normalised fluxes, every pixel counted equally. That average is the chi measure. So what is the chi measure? 0.98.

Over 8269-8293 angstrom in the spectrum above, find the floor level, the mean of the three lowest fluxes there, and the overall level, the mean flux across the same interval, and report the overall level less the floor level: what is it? 0.113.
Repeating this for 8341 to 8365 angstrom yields 0.132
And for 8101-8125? 0.122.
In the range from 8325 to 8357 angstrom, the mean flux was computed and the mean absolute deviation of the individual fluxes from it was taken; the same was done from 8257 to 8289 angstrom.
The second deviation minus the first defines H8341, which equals 0.16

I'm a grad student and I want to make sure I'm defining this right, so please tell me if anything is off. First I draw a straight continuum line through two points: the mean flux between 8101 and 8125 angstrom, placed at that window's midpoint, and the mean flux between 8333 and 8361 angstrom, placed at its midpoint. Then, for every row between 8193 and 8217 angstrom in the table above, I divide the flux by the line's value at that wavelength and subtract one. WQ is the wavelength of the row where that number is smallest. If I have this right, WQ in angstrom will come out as 8211.0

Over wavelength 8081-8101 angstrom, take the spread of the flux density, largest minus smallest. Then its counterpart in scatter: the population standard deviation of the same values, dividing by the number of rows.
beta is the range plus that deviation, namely 0.5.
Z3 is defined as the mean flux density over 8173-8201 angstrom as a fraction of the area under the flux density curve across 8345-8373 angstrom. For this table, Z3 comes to 0.0374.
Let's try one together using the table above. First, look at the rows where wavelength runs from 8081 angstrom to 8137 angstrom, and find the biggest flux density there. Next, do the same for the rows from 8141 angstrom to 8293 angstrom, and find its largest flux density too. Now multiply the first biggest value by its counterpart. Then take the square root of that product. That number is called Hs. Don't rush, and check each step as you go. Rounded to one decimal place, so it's 25.9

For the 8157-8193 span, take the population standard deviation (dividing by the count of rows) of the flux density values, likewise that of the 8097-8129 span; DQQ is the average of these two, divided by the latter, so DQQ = 1.17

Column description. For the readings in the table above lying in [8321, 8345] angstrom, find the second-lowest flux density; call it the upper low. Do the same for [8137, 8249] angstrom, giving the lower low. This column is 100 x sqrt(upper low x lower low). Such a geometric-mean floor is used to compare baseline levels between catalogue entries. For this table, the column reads 2414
